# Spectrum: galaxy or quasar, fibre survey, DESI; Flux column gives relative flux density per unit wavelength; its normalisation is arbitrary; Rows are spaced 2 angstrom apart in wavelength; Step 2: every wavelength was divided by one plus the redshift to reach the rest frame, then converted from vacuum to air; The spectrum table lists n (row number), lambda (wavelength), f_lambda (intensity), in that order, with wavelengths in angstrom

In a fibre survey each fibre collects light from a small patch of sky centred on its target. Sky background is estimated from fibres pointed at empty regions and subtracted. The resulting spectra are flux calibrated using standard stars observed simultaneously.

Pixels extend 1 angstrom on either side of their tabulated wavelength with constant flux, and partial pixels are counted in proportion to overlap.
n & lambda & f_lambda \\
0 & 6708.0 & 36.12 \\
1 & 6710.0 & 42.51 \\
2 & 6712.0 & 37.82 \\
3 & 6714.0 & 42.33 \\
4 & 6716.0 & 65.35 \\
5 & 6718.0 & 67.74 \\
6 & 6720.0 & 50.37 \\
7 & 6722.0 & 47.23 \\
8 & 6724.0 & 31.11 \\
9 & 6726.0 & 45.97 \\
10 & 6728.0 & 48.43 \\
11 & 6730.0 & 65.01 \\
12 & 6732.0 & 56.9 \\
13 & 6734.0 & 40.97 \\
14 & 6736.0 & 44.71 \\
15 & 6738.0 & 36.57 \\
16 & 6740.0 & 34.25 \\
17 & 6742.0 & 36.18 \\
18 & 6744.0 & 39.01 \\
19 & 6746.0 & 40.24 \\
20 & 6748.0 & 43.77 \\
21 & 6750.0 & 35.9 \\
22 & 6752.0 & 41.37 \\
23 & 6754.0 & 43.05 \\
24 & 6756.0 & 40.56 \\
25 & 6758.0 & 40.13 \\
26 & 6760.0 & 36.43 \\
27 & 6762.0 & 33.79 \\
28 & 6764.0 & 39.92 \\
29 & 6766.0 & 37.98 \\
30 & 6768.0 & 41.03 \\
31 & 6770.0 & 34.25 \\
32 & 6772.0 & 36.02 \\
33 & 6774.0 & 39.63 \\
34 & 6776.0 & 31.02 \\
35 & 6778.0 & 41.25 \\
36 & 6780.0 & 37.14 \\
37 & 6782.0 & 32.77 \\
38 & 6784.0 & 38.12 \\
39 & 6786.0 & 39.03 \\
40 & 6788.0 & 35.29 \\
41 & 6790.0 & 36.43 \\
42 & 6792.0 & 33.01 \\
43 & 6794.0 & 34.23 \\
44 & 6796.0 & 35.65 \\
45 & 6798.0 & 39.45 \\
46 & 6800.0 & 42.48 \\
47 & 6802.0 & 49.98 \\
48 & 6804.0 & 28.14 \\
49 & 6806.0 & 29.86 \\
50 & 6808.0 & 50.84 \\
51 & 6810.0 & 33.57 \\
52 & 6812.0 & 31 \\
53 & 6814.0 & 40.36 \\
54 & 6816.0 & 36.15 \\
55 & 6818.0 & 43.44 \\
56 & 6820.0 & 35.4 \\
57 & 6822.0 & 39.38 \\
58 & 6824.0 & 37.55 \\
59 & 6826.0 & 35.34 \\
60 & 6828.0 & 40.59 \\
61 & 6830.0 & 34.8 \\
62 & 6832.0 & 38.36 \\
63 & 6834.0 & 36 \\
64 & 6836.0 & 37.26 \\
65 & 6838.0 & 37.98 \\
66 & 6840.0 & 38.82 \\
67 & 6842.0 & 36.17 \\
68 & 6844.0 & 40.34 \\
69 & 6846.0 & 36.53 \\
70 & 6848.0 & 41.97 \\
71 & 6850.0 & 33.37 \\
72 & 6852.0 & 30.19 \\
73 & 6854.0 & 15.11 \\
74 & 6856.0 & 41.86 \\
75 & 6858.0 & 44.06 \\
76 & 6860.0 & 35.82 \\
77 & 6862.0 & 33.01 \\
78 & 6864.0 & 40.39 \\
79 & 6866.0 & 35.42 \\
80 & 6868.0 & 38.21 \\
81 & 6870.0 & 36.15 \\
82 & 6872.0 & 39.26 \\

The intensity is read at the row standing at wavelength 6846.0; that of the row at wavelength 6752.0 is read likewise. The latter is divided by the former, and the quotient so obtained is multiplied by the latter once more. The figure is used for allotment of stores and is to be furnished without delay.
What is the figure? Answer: 47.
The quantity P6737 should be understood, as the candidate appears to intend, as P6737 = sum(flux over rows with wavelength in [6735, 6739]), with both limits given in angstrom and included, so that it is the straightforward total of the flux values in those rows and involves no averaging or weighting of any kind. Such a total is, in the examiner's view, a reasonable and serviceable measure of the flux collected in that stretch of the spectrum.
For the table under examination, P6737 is 81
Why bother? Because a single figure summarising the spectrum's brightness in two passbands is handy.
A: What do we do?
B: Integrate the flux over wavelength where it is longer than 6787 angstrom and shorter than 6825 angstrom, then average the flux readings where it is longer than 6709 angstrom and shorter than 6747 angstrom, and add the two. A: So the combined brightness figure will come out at 1470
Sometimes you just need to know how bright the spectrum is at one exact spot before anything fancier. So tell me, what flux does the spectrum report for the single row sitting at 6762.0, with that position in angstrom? 33.79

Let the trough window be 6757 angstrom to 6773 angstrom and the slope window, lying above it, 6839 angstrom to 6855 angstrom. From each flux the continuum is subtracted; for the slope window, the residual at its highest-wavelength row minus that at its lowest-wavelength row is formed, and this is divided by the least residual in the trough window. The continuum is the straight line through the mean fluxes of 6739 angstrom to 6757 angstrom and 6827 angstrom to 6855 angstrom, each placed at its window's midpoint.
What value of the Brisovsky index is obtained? 4.6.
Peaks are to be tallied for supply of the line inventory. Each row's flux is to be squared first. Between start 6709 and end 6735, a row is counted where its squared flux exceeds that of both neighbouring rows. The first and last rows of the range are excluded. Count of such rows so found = 2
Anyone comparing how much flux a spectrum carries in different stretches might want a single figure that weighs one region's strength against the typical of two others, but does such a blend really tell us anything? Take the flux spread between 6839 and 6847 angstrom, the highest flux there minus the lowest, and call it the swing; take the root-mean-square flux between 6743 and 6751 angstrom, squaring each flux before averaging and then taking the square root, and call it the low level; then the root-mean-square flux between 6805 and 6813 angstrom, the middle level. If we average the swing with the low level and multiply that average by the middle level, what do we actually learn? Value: 821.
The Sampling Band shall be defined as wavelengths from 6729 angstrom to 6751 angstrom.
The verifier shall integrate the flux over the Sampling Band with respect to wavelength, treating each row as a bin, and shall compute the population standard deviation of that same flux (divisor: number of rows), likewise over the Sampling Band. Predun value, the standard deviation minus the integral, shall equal -938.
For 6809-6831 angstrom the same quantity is -812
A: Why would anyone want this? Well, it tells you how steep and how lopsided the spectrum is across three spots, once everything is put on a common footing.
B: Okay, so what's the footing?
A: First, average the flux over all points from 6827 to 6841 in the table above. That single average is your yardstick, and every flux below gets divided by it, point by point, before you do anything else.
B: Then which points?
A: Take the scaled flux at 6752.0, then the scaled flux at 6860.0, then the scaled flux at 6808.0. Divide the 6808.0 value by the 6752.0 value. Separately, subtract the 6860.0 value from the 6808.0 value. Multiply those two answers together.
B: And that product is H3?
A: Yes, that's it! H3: 0.49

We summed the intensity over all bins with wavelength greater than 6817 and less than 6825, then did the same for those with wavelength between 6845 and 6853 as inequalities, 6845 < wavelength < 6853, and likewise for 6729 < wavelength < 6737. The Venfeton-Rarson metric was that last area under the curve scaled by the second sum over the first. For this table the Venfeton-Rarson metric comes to 189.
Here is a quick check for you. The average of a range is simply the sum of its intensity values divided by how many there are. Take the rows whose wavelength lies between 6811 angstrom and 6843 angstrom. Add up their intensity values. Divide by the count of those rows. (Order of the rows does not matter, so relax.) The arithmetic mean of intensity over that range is 37.4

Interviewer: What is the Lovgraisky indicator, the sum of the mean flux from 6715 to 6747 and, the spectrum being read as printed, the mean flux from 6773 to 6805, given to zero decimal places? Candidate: 84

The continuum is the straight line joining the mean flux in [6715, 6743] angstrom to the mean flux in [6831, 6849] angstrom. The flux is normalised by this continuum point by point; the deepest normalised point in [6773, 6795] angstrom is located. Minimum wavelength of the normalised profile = 6776.0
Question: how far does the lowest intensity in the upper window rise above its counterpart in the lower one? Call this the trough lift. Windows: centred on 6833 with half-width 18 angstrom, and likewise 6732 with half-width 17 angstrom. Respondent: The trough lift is 2.3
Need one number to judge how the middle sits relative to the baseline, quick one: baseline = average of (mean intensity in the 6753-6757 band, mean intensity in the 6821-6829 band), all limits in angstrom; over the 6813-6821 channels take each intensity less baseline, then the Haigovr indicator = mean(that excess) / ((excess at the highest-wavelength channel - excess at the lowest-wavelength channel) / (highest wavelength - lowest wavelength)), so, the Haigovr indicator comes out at 1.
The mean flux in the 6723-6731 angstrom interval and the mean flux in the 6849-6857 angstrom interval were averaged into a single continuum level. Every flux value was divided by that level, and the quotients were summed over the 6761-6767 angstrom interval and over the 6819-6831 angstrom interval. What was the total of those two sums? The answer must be 8.6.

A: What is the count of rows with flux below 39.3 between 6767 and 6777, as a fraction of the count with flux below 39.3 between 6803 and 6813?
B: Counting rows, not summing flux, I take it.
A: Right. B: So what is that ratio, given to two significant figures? 0.75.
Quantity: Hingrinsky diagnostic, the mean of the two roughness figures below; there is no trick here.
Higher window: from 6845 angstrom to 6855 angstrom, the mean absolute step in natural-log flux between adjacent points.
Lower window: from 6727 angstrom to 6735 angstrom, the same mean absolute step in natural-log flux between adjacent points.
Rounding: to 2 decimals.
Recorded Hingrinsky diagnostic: 0.27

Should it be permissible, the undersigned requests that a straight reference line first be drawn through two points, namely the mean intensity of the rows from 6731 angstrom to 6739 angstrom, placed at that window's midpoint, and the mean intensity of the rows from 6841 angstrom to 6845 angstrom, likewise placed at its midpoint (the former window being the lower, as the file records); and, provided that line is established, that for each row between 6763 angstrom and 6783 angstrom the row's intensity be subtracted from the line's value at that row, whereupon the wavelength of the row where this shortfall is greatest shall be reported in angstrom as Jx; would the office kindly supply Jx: 6776.0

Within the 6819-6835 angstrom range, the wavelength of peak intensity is 6828.0 angstrom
